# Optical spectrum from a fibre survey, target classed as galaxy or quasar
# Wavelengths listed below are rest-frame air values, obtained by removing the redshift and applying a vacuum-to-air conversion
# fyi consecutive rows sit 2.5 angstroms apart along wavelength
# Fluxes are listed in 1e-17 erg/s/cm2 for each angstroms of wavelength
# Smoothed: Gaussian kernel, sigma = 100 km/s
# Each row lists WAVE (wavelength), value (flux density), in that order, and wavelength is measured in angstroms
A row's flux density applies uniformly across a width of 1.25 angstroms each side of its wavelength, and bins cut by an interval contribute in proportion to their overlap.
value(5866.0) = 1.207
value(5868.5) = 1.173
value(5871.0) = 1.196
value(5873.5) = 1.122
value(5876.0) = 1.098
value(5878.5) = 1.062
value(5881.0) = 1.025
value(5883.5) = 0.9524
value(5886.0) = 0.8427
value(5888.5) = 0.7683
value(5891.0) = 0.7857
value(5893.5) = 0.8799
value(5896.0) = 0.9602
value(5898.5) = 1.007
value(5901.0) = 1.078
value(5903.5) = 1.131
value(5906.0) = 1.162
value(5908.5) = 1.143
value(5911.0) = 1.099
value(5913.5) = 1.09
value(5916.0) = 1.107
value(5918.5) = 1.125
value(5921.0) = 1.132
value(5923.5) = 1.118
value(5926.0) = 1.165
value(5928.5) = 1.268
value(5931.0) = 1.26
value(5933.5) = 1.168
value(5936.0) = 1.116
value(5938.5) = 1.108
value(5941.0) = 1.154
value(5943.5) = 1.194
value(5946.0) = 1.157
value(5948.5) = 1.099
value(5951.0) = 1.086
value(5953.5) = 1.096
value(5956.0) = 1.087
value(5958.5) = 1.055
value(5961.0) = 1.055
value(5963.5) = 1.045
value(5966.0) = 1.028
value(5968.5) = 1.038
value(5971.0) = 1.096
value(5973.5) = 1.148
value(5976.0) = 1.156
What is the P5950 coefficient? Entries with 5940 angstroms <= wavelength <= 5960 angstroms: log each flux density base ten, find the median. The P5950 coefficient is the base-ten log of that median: -1.39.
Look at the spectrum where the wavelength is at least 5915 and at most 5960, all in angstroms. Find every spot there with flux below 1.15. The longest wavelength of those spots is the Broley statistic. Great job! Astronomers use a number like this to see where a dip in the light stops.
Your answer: 5958.5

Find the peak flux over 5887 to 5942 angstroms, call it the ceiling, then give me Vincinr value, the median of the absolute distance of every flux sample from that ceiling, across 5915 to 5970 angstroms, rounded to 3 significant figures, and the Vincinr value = 0.156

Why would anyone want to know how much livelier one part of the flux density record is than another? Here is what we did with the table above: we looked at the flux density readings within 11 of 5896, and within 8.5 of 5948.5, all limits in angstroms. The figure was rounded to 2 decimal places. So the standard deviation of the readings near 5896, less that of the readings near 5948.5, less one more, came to -0.90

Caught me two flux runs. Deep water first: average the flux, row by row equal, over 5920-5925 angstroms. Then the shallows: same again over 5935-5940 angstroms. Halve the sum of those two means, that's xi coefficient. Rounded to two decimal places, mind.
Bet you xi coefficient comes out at 1.12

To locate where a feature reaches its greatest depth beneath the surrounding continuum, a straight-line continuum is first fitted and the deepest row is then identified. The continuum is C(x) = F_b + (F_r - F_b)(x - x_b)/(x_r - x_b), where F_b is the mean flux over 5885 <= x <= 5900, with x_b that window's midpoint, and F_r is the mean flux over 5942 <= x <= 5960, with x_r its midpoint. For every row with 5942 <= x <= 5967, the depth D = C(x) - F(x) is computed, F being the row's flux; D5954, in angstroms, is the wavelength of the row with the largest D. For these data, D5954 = 5966.0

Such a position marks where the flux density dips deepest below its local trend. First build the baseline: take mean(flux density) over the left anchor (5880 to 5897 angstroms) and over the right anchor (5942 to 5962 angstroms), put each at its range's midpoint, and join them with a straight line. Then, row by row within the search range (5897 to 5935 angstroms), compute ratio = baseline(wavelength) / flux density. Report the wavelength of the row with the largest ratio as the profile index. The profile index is 5898.5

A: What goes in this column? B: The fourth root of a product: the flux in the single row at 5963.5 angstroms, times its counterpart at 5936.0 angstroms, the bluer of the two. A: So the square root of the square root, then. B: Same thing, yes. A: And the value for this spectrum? 1.04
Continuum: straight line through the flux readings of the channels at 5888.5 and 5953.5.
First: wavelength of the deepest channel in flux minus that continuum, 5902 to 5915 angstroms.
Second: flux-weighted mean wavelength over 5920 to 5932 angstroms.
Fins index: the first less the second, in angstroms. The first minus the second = -12.7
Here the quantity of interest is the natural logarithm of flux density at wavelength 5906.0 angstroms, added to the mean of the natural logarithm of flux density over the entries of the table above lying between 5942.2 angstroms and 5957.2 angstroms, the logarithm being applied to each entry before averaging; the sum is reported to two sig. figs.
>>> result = 0.26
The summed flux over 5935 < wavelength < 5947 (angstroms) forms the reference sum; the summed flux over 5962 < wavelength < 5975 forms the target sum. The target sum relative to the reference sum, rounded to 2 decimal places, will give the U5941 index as 0.93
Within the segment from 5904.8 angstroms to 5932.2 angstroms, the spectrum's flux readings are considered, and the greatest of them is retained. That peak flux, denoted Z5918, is 1.268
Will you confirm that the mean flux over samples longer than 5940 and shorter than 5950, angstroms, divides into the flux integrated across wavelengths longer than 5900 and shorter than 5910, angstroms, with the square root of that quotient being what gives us 3.13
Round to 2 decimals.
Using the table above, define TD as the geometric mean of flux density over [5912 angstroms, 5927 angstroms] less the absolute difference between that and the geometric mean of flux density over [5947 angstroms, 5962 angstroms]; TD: 1.08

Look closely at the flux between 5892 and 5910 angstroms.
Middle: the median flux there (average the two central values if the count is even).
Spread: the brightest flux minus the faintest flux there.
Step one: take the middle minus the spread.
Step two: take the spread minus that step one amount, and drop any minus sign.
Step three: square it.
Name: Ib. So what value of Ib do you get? 0.26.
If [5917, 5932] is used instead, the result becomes 0.72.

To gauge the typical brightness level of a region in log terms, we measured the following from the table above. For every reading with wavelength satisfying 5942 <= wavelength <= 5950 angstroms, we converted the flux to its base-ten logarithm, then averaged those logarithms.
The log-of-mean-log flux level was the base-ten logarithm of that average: -1.22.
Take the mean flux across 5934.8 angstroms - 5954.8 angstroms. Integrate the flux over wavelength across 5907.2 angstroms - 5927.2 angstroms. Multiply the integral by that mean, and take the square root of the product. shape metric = 5.03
